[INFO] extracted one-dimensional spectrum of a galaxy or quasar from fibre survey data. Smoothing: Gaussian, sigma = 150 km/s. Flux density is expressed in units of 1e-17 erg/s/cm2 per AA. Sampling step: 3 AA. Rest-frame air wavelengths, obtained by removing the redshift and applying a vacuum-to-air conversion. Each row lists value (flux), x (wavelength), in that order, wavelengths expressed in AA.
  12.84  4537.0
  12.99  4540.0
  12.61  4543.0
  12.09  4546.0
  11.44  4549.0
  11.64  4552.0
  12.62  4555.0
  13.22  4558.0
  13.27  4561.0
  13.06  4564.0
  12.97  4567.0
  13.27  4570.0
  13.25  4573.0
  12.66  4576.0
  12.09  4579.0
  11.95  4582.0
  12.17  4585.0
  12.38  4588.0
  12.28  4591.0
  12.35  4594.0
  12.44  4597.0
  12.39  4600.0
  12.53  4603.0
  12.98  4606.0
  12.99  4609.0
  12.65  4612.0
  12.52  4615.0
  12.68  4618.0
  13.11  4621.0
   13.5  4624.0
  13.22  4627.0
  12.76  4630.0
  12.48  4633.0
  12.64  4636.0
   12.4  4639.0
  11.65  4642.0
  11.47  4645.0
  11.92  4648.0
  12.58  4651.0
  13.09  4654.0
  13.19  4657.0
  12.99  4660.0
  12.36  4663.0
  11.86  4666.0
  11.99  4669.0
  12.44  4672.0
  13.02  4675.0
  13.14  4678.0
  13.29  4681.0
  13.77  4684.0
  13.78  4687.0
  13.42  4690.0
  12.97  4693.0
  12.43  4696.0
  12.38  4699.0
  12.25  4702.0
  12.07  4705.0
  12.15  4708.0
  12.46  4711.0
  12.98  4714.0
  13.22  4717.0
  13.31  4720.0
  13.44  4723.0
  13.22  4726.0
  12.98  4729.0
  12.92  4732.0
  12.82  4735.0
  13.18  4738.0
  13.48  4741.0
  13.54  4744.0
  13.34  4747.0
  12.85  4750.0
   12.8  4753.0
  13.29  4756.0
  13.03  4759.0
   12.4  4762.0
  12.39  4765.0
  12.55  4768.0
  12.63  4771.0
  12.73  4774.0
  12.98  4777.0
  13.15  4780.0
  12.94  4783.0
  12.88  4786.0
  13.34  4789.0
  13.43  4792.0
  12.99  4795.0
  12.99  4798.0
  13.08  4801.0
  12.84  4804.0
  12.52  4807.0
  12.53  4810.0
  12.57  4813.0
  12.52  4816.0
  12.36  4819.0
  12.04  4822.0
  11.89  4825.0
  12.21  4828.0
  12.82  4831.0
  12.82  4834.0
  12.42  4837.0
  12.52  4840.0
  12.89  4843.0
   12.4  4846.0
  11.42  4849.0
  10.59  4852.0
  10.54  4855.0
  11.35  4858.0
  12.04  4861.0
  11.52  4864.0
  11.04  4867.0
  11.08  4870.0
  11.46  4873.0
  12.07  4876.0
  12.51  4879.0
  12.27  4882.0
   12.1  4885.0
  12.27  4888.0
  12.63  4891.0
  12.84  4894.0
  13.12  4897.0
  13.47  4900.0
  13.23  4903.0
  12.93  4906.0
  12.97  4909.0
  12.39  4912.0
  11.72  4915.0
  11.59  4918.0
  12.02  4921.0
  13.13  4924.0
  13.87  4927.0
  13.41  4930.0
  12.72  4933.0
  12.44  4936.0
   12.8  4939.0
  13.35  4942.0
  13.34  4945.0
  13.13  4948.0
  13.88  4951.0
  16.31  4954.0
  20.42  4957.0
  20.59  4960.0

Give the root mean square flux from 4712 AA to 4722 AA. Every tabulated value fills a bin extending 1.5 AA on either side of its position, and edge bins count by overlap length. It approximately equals 13.2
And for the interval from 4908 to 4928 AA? 12.6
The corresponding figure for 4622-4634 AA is 13.0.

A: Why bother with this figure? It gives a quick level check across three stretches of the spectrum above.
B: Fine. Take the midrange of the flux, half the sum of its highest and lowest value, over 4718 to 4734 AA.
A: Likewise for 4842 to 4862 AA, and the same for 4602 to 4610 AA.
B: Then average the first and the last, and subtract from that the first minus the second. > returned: 11.5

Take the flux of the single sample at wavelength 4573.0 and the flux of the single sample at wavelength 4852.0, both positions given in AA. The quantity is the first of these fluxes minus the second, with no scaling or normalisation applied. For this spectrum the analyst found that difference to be 2.7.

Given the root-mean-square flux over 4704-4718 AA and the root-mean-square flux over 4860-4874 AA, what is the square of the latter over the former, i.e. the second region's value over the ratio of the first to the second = 10.4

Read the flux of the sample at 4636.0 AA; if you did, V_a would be 12.64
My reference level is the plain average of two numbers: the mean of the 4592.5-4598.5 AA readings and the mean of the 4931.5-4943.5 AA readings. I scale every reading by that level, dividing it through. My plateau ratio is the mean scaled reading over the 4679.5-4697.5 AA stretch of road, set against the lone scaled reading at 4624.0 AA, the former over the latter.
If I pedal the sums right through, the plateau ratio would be 0.983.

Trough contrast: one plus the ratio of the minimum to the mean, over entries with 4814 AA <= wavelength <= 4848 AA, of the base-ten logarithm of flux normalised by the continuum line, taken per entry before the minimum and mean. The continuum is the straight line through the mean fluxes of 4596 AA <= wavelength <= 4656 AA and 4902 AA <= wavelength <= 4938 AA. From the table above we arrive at 4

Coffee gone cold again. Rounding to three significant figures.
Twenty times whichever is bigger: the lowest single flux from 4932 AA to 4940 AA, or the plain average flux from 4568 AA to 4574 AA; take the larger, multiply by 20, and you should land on 265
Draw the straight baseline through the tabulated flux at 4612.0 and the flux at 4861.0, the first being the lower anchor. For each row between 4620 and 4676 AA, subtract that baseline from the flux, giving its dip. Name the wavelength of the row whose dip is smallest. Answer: 4645.0 AA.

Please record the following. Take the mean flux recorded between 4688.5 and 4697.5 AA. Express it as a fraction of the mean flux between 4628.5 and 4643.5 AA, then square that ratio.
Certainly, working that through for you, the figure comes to 1.09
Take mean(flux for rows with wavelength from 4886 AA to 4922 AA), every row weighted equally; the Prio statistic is 12.60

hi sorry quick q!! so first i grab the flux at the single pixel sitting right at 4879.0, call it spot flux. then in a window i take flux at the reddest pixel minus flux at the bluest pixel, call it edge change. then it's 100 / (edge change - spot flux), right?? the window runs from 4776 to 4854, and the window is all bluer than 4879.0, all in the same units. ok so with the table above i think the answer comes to -6.7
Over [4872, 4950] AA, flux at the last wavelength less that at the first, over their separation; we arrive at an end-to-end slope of 0.022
